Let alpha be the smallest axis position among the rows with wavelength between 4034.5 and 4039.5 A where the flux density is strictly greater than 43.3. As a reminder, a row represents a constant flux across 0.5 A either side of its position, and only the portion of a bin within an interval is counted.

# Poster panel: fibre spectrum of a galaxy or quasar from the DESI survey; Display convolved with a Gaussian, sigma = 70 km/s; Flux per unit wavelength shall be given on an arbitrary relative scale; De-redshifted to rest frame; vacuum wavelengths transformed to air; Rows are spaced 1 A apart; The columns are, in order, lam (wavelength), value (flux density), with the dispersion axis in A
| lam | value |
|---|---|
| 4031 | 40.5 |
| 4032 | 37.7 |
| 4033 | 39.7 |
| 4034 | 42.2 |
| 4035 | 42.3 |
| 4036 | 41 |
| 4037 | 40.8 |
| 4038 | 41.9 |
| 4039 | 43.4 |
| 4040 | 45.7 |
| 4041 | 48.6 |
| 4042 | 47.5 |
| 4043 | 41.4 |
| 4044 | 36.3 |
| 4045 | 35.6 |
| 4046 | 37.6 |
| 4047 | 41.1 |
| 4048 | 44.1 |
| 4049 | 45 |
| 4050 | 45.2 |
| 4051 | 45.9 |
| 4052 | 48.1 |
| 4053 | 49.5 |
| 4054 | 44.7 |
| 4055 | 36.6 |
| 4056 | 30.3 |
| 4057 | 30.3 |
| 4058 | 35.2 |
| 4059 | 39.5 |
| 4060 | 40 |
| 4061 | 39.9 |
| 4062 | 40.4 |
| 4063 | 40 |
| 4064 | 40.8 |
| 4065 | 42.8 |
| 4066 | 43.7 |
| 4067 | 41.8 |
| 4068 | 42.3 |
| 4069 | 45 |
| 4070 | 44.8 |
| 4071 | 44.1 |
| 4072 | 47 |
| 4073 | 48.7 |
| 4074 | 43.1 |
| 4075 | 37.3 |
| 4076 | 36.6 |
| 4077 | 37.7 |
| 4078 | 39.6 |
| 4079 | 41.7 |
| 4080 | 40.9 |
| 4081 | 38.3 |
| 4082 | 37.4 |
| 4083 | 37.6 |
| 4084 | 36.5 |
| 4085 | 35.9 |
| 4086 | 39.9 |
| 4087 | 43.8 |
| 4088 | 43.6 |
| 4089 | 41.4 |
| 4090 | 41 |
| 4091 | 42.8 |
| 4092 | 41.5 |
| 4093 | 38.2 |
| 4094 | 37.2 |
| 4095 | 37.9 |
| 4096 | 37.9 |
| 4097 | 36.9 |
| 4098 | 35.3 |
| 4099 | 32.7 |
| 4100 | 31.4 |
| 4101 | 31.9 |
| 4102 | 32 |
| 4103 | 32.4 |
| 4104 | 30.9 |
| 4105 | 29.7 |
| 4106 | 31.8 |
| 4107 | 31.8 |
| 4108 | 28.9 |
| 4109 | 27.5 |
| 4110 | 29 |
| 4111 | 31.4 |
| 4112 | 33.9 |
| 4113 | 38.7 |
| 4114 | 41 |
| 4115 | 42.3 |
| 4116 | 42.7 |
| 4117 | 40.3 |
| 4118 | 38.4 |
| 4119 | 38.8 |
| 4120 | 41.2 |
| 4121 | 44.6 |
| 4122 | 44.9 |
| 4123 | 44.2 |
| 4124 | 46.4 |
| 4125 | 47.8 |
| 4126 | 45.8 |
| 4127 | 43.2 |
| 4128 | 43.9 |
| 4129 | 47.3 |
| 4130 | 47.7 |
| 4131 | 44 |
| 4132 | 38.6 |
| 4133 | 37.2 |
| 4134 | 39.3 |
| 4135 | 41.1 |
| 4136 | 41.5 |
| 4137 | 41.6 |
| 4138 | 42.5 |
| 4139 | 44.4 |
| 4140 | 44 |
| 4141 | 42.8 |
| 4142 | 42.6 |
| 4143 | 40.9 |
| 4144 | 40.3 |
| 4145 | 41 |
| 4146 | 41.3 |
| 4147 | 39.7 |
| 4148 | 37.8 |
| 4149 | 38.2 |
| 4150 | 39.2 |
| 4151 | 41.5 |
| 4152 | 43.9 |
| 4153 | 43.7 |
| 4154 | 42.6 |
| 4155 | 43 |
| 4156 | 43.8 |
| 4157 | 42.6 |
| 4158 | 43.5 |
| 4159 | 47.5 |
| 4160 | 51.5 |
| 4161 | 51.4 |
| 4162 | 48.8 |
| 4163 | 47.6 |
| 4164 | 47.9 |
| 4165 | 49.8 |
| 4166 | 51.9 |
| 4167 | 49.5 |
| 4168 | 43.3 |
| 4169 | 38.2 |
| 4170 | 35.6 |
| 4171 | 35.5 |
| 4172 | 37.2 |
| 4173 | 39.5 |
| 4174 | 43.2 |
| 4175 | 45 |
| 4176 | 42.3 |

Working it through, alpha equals 4039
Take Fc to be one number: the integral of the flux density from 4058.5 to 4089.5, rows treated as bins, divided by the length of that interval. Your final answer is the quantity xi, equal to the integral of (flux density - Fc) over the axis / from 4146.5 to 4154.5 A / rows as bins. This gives -2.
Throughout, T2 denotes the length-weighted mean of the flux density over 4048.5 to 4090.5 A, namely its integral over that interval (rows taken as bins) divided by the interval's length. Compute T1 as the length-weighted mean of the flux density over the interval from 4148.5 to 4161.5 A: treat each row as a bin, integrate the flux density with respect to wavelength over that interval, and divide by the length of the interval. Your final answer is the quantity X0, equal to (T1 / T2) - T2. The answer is -40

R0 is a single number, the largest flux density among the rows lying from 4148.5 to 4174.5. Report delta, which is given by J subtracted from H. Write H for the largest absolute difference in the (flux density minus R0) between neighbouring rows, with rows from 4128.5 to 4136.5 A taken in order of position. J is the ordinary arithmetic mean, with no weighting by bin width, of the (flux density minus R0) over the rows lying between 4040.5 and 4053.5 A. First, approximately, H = 5.4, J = -8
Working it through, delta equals 13.8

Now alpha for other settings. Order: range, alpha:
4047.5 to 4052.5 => 4048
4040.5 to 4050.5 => 4041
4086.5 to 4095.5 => 4087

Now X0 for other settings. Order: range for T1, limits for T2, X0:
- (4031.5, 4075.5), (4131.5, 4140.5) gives -40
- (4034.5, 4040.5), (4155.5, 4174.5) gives -44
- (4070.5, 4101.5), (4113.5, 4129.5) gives -42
